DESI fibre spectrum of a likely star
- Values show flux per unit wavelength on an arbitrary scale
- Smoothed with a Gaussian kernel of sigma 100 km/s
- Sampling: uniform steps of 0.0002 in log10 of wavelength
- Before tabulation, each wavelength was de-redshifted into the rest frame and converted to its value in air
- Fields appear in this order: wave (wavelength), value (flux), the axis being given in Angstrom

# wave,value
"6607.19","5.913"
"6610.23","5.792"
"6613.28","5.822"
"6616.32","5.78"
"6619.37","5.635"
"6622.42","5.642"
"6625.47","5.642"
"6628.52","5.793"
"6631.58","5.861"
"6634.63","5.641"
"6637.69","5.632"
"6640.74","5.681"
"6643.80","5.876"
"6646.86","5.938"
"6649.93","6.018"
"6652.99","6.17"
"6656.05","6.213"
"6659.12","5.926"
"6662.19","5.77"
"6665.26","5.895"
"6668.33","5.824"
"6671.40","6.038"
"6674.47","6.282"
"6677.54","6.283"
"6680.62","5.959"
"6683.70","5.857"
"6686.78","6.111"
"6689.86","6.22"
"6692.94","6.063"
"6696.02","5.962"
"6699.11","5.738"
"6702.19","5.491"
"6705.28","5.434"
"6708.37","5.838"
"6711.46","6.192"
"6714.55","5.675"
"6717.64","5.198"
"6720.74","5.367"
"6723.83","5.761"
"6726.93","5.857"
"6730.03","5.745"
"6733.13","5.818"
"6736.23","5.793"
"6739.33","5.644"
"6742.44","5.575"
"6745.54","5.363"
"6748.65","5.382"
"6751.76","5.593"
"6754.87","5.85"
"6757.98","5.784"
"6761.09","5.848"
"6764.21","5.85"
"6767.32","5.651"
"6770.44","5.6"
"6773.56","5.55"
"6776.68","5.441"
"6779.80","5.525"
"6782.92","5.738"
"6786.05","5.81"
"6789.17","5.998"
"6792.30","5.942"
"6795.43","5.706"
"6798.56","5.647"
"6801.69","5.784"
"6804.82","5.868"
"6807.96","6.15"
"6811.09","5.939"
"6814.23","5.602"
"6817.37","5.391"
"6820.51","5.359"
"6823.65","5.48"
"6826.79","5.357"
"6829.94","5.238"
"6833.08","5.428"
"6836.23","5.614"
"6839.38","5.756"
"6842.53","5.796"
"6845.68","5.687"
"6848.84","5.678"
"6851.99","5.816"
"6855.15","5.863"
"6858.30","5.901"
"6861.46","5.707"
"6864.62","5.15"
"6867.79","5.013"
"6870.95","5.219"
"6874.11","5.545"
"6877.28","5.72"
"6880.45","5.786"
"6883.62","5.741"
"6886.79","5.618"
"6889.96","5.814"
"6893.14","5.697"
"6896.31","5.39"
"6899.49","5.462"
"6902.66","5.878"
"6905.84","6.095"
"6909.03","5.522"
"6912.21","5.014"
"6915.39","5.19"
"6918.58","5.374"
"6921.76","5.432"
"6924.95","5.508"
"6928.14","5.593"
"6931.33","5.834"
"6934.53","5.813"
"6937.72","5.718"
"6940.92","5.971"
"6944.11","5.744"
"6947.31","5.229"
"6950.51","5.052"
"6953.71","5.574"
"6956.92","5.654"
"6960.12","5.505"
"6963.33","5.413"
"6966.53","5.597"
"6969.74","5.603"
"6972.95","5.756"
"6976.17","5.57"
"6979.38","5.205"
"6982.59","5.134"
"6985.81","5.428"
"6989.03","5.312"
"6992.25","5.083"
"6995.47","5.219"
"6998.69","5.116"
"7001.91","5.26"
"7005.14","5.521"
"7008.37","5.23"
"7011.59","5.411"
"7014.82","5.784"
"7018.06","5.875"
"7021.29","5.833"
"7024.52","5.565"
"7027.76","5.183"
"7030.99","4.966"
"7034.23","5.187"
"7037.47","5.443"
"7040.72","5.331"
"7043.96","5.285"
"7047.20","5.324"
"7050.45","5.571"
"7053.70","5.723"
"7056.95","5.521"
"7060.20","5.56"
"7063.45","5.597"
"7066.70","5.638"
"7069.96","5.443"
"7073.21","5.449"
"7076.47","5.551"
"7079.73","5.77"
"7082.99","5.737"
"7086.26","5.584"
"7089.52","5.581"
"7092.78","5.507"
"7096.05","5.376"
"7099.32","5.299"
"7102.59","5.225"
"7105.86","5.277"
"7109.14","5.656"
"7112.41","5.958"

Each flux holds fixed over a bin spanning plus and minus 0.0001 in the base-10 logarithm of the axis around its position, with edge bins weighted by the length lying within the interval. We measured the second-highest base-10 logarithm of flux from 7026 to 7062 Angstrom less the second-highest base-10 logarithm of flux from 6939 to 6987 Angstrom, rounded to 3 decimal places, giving -0.014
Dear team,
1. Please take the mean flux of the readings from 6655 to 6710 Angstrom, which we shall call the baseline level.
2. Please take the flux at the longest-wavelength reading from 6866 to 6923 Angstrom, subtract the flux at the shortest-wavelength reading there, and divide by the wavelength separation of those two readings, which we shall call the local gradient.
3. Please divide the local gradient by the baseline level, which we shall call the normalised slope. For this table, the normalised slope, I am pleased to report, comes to 0.0013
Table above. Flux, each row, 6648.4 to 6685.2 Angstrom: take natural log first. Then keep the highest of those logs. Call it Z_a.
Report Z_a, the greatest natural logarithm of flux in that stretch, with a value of 1.84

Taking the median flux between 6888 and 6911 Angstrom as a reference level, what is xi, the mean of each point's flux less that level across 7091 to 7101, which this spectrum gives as -0.30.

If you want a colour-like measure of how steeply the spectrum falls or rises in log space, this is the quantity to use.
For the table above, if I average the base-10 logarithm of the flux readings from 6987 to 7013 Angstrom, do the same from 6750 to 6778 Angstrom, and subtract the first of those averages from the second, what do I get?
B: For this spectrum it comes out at 0.033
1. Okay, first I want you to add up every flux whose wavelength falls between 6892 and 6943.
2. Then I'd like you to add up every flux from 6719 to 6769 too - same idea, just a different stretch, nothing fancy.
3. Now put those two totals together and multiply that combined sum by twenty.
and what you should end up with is 3607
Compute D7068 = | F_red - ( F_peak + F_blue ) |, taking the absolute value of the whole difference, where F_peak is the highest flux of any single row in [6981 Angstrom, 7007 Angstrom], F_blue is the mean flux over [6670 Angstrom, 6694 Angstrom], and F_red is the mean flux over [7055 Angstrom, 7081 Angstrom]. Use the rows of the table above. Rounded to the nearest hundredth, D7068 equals 6.06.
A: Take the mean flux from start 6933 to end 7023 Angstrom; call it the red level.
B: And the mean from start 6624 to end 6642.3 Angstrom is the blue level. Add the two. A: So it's 11.2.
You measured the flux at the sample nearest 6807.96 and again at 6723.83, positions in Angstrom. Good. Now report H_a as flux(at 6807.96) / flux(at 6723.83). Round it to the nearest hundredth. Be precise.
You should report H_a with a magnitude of 1.07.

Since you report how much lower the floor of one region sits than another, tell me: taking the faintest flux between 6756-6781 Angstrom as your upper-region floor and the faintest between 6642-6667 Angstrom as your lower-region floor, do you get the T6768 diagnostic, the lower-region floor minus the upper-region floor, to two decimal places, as 0.33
